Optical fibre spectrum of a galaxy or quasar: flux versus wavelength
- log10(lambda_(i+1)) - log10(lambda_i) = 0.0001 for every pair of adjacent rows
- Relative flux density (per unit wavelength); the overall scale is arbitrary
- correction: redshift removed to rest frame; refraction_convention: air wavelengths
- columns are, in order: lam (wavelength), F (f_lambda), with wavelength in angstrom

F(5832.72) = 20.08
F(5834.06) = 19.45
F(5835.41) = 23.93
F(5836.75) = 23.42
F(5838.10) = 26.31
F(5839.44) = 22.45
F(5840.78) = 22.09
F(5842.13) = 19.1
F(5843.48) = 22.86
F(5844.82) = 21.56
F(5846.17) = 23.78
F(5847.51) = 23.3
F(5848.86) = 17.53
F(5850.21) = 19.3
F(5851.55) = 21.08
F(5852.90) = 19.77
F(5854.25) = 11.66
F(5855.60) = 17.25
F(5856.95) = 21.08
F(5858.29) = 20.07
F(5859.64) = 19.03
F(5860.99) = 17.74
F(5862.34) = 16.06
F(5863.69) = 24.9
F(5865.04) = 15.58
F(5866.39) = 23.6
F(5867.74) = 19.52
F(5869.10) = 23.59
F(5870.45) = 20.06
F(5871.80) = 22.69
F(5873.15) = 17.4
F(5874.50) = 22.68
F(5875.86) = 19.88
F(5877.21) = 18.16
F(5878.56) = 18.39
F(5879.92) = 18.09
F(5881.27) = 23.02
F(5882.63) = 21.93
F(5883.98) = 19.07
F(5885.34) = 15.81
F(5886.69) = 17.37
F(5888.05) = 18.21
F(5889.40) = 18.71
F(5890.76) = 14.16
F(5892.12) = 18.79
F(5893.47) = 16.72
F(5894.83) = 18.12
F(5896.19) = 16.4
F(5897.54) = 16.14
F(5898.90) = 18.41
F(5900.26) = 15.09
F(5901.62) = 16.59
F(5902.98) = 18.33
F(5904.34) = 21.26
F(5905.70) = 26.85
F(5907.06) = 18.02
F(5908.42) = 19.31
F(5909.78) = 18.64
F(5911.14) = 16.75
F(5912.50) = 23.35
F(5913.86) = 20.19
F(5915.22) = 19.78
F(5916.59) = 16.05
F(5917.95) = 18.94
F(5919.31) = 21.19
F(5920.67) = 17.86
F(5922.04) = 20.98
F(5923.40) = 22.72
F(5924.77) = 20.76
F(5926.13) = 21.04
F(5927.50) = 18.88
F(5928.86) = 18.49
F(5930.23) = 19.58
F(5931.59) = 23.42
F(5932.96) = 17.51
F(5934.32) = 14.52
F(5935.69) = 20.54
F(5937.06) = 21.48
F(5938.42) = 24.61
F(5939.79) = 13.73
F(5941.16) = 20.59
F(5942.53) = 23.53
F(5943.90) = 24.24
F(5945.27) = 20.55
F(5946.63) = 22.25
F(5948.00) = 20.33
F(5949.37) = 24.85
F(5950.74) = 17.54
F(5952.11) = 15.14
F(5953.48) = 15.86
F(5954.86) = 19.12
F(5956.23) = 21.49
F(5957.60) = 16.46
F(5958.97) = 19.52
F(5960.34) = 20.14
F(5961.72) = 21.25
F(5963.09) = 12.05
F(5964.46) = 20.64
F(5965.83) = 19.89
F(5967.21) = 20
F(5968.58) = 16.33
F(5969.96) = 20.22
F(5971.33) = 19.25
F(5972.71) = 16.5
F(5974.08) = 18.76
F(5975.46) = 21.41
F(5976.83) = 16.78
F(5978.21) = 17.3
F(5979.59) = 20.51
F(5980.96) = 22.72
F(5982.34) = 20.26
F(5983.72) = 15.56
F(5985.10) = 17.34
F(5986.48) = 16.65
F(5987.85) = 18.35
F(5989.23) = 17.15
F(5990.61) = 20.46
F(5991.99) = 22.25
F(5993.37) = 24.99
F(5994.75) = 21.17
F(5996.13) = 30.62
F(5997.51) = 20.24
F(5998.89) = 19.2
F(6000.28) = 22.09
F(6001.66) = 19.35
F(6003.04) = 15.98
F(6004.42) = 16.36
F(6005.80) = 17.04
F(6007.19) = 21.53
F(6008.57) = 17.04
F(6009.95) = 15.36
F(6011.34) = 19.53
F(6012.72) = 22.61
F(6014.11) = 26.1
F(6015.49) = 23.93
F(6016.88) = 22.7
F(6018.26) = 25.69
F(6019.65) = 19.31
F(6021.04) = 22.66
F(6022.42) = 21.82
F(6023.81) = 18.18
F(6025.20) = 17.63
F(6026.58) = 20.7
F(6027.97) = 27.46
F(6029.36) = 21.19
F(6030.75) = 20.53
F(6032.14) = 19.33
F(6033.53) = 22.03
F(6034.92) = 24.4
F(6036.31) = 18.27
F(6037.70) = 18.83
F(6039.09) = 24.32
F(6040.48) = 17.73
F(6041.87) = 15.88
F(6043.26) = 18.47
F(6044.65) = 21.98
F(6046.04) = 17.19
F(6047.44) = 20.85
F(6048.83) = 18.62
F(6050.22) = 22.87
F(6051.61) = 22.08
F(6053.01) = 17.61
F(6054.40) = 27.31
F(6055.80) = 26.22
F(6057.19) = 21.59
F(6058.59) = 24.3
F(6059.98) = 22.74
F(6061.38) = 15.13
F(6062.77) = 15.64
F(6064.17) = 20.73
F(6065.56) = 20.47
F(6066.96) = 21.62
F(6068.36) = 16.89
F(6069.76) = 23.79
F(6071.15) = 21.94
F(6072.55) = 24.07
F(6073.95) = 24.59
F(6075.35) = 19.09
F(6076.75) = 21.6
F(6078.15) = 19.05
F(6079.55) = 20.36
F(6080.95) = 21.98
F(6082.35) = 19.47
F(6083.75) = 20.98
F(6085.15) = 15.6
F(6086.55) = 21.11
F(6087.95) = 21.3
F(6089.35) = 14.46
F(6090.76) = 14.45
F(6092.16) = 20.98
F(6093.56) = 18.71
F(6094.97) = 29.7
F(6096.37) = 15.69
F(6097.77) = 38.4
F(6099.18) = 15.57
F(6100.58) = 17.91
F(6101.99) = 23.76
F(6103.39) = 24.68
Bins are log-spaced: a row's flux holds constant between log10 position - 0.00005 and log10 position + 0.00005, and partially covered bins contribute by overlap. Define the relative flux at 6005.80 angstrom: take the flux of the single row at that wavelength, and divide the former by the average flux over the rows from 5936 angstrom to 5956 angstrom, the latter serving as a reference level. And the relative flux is 0.84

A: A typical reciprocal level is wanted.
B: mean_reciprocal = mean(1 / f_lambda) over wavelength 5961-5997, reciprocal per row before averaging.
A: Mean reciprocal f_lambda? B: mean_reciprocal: 0.053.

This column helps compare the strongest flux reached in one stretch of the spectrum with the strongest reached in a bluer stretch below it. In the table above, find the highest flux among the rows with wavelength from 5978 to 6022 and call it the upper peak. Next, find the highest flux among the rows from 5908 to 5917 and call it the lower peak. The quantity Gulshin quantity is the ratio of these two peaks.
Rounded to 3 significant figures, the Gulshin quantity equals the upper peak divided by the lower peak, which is 1.31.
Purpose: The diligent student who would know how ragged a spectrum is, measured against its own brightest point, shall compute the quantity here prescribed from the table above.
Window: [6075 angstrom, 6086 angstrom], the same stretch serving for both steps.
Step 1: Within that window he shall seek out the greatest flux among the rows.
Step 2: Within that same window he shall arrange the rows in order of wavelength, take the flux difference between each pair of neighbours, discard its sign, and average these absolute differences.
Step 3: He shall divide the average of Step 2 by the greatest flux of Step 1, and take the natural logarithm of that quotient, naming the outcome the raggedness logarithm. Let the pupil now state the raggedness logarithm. -2.18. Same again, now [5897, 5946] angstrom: -2.14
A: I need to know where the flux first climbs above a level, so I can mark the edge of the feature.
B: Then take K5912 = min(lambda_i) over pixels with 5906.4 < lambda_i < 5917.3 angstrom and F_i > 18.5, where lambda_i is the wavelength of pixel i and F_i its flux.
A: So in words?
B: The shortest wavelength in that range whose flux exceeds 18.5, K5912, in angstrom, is 5908.42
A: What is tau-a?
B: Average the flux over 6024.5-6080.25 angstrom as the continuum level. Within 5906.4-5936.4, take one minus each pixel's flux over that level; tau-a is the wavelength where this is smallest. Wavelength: 5931.59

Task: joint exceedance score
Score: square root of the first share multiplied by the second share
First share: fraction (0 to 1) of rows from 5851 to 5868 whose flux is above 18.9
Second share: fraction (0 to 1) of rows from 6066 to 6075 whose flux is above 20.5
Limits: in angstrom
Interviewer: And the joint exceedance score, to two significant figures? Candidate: 0.72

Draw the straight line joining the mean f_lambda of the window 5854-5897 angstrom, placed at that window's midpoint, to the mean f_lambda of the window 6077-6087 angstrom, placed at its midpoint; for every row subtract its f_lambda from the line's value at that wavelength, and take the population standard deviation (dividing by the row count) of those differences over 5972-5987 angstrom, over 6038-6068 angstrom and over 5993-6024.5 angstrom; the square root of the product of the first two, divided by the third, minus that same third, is -2.9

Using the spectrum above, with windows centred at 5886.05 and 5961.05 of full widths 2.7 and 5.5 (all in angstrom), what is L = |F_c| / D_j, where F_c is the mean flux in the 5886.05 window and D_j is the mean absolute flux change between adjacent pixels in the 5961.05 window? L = 4.6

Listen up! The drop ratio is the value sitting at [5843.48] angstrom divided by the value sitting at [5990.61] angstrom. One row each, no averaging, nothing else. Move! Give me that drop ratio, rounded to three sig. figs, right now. 1.12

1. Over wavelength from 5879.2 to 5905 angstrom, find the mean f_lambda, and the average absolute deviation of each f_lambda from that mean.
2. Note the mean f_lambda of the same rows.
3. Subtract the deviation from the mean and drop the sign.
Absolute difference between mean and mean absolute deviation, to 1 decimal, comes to 16.3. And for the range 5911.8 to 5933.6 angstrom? 18.4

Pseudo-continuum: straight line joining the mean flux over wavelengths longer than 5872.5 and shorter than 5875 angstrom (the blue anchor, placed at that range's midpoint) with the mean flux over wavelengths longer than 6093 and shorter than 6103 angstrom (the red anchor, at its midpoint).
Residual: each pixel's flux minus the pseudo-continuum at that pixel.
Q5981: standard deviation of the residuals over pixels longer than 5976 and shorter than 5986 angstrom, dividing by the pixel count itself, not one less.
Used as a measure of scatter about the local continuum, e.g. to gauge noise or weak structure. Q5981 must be 2.4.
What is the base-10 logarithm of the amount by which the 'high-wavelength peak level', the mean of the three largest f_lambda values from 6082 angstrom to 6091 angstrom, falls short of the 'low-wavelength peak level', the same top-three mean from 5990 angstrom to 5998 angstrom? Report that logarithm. 0.7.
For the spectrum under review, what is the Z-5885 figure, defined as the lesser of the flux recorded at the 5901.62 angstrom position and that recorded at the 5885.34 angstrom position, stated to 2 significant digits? 16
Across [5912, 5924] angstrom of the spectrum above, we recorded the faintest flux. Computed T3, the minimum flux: 16.05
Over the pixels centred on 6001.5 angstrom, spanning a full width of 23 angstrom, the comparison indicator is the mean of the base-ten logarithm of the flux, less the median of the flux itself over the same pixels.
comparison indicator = -18.9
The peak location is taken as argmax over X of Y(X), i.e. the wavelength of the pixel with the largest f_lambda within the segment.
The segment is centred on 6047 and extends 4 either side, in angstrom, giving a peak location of 6050.22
